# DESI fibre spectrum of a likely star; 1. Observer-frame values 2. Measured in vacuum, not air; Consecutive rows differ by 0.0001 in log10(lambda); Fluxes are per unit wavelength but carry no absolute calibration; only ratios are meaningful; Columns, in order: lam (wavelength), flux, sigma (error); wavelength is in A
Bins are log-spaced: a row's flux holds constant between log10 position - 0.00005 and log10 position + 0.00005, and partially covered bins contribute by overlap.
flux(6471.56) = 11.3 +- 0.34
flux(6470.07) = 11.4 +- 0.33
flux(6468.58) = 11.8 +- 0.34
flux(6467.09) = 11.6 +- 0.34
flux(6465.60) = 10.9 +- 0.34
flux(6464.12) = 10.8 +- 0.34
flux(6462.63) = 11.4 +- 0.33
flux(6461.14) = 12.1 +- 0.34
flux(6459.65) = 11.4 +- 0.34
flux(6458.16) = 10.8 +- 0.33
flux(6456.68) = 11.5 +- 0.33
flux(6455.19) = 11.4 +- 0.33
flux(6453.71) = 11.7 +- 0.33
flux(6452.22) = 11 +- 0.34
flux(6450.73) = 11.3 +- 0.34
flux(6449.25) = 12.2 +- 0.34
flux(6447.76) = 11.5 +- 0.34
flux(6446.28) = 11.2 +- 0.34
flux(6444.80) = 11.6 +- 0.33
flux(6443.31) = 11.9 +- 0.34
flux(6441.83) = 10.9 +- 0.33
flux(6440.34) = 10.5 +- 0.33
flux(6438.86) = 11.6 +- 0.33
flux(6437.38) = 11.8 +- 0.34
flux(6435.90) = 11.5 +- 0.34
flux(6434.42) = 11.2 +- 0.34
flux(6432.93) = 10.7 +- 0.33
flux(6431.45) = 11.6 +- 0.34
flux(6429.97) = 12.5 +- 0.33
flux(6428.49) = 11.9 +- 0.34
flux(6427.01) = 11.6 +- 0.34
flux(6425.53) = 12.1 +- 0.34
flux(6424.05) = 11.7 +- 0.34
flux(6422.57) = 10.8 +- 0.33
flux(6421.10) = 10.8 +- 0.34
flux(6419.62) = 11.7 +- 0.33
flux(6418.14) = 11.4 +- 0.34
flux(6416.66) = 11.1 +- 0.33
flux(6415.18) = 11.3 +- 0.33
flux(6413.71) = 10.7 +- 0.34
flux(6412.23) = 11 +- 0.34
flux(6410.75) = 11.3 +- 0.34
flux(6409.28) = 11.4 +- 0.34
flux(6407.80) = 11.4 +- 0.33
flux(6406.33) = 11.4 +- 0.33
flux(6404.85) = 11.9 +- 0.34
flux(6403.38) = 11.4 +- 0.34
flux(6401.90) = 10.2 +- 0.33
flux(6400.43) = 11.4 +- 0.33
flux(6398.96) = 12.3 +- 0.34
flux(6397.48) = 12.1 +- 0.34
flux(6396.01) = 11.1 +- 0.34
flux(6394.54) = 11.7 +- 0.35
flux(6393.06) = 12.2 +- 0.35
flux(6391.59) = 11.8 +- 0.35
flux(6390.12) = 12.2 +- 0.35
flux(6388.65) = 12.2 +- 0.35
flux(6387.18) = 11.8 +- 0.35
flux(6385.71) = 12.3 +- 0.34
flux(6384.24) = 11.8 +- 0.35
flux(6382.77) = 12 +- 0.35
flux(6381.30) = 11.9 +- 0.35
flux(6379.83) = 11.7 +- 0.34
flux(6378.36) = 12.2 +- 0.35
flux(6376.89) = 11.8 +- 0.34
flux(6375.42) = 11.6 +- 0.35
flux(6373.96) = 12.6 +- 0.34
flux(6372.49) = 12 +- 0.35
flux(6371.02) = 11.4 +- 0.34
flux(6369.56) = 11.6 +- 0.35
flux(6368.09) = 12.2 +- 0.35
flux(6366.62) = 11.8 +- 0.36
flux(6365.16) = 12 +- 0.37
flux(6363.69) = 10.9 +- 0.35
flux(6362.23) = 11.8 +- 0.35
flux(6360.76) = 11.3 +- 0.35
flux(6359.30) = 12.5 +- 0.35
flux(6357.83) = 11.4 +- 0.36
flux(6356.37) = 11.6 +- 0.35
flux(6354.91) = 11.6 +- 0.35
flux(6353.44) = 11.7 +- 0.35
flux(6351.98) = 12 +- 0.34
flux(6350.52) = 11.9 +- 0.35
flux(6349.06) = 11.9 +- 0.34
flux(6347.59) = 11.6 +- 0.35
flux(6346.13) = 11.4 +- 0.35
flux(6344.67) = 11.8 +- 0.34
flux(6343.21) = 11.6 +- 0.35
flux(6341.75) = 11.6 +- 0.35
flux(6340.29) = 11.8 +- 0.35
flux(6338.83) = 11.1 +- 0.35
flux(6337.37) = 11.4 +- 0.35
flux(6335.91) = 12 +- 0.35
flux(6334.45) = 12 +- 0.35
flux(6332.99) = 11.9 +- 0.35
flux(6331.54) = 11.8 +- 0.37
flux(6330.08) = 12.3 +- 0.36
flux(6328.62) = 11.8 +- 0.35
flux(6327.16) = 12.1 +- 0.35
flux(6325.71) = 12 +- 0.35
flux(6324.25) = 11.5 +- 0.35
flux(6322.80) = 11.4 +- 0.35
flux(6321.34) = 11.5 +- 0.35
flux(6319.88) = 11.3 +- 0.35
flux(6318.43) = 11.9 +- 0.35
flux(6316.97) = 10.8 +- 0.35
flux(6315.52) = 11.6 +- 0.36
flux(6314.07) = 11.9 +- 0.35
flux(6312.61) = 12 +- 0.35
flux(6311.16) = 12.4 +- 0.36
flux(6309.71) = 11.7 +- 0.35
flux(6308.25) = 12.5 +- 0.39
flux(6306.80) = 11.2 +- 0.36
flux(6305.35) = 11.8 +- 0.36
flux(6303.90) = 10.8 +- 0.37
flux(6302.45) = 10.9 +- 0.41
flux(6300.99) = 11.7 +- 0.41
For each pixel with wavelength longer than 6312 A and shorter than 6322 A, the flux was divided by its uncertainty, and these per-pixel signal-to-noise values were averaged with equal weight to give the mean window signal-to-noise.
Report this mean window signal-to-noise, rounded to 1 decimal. 32.9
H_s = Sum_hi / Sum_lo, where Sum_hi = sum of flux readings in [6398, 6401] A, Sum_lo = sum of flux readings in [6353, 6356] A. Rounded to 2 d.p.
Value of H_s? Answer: 1.02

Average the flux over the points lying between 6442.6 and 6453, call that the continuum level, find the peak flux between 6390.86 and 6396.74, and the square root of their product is 11.9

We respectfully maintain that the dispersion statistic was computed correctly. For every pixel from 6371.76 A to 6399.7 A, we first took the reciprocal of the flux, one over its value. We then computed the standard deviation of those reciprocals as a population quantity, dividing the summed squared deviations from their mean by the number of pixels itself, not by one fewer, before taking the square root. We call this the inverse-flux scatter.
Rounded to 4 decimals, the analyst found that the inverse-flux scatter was 0.0023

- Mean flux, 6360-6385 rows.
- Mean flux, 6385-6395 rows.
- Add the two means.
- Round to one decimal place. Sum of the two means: 23.8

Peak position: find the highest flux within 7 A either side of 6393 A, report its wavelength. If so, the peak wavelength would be 6398.96 A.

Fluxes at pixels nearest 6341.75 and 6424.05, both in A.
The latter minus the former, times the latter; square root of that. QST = 1.1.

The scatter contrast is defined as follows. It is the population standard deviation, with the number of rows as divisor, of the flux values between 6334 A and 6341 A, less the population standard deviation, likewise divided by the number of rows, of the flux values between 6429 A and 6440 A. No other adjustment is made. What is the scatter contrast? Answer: -0.15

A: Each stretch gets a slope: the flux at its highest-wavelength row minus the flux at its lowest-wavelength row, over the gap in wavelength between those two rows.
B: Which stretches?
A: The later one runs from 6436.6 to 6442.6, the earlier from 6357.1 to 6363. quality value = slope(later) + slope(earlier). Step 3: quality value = -0.1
